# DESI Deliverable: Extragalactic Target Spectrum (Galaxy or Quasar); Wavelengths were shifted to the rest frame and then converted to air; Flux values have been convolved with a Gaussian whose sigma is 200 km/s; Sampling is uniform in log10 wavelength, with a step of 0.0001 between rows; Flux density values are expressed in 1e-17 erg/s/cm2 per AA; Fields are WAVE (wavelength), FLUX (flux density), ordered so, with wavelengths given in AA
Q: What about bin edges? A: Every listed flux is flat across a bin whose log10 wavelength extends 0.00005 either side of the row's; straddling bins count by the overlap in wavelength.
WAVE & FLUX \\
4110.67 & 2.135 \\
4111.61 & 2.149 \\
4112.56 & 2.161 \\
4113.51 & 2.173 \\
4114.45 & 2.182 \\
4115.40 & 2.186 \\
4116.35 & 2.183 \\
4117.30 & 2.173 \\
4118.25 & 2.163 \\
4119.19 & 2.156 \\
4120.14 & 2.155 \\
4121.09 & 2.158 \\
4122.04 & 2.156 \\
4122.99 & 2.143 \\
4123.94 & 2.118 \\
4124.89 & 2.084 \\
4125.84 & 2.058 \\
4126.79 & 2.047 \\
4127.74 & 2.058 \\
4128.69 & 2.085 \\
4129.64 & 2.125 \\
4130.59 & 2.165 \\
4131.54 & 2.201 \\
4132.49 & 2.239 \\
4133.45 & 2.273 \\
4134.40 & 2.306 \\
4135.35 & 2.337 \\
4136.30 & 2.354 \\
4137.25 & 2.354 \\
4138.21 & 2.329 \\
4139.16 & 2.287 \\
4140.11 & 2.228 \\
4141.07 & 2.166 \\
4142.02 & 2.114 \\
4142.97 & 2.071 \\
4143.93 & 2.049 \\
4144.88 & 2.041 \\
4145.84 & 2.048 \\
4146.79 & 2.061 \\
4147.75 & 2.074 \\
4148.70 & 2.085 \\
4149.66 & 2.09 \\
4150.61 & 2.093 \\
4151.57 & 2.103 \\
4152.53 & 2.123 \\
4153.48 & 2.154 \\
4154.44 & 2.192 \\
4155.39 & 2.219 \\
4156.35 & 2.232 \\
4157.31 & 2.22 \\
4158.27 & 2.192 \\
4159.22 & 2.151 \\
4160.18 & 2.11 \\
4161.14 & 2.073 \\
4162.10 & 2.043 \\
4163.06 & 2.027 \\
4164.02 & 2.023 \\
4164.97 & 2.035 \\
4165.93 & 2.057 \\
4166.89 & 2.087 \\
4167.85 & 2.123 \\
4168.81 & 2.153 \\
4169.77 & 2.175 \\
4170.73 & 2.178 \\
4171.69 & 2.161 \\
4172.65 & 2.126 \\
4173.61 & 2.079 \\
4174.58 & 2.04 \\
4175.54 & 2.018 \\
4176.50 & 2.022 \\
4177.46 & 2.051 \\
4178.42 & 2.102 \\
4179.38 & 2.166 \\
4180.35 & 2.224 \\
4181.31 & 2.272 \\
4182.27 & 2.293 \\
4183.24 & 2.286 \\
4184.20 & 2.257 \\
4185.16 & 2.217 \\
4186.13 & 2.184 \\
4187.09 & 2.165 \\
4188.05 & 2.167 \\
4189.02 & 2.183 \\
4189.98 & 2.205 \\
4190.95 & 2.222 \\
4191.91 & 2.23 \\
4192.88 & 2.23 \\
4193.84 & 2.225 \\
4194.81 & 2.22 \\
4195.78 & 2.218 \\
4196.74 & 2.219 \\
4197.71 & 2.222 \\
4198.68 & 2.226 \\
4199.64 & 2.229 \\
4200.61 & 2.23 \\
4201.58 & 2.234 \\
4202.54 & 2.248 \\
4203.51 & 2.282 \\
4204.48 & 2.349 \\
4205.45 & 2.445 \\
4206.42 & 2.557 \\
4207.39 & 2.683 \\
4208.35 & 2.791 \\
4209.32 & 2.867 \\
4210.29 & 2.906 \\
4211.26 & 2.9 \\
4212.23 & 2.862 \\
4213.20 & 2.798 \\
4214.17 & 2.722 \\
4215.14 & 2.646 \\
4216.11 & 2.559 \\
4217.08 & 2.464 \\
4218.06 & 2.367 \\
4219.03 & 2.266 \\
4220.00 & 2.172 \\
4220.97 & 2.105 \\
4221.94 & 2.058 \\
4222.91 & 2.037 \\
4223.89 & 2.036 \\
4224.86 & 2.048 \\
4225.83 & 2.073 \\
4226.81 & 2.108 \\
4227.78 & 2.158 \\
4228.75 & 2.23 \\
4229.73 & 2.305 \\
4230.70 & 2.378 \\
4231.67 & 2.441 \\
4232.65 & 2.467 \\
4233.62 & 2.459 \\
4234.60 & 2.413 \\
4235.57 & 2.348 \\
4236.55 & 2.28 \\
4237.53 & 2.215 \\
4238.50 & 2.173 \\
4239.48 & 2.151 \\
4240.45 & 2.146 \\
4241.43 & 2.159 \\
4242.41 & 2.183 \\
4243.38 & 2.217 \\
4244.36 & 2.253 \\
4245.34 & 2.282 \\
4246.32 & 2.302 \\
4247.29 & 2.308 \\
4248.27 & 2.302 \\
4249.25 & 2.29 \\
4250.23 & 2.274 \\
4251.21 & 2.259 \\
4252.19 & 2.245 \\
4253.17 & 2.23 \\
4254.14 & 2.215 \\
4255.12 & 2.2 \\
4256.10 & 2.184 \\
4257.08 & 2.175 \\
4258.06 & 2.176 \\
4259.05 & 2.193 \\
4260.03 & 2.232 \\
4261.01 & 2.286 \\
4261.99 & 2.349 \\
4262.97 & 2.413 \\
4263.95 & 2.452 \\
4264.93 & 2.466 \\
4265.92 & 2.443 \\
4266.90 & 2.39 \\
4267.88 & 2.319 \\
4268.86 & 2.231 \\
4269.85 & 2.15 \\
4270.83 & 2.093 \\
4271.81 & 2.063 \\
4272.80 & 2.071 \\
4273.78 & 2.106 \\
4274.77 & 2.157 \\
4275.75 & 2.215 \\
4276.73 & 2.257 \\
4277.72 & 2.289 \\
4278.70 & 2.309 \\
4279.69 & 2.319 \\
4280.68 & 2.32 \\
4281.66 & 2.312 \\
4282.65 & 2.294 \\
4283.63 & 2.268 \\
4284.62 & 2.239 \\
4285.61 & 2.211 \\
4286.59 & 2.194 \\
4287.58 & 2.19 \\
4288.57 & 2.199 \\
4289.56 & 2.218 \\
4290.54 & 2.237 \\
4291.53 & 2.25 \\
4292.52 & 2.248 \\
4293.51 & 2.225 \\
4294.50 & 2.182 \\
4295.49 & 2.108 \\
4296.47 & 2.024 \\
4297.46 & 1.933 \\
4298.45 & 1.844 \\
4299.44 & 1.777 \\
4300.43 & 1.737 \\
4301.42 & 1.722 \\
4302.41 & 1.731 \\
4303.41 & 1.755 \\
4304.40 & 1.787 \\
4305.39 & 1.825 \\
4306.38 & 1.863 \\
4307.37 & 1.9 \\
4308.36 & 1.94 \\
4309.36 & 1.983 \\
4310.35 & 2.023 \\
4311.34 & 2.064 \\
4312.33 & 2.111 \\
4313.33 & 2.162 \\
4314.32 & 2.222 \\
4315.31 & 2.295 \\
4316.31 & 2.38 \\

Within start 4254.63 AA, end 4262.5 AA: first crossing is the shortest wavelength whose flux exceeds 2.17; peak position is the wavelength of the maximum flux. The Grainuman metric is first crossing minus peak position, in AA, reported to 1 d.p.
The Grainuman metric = -6.9 AA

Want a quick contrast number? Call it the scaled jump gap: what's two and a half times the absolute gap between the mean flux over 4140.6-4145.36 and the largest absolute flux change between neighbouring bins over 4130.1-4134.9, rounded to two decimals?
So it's 5.13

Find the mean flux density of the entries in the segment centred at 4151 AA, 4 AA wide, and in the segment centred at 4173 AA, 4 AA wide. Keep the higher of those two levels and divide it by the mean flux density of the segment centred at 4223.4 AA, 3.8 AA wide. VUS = 1.03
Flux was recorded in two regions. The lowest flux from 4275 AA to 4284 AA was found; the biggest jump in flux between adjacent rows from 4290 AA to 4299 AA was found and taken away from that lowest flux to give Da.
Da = 2.12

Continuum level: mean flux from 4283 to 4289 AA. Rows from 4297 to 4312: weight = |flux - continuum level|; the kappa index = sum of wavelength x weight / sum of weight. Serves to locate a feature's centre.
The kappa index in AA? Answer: 4303.5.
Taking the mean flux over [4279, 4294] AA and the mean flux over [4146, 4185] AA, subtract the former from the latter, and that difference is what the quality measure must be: -0.12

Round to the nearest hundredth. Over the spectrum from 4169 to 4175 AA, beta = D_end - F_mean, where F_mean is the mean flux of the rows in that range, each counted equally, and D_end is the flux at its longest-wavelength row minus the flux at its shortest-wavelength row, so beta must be -2.26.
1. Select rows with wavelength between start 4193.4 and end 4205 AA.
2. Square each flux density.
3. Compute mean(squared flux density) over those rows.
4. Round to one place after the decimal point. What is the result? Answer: 5.0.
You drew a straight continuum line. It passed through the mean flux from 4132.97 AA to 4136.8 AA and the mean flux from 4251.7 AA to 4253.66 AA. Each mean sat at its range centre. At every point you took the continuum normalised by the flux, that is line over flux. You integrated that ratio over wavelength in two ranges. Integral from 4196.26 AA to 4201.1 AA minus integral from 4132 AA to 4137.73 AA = -0.8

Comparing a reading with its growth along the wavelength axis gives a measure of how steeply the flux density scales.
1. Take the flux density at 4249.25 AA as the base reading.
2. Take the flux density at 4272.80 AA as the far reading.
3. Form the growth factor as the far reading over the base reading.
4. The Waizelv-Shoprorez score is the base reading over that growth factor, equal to 2.53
